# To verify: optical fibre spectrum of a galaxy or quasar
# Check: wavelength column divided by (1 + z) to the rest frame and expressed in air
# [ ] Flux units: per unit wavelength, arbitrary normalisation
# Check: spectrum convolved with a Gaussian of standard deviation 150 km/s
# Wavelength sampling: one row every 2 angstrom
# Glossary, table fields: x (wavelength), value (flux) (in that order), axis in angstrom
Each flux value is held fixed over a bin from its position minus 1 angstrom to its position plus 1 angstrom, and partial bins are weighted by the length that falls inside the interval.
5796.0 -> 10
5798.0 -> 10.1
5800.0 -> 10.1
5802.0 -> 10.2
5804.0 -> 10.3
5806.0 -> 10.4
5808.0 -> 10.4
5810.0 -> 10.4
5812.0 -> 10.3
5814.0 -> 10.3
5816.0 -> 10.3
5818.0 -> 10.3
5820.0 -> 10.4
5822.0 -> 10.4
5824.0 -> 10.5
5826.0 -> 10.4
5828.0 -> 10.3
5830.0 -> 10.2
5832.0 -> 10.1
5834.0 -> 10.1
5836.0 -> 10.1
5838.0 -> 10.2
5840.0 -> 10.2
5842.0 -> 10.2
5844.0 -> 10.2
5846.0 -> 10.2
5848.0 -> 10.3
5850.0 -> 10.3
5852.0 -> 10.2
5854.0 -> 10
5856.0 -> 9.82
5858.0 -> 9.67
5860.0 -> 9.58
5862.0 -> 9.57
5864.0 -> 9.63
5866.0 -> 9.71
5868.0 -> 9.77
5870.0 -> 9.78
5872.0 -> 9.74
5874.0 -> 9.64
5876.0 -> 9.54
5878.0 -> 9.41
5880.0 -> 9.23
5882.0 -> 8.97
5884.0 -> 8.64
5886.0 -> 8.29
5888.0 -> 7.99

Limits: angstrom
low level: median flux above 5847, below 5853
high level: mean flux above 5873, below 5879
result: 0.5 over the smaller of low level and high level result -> 0.052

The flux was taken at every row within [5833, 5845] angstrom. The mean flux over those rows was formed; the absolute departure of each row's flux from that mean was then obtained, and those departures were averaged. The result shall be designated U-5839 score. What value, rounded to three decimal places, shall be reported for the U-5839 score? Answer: 0.044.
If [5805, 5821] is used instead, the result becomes 0.050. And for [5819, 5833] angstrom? 0.110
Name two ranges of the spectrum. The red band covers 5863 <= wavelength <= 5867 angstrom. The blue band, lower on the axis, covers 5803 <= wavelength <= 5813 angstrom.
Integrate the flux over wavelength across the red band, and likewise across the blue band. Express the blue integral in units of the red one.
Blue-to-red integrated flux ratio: 2.7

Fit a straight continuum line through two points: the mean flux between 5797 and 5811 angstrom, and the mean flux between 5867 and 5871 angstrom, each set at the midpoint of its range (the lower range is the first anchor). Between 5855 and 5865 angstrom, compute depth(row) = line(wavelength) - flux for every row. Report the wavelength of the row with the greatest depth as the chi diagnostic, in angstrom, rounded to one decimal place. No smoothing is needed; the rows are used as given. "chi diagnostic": 5860.0 angstrom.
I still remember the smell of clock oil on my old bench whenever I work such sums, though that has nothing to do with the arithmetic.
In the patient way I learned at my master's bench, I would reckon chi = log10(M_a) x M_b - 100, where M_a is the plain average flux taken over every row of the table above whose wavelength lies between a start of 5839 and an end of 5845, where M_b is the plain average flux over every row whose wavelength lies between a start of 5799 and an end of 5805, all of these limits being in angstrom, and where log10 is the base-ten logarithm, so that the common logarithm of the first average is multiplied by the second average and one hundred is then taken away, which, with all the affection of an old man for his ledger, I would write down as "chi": -89.7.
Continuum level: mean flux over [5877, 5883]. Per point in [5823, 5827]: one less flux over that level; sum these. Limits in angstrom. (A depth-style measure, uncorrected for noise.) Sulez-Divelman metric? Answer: -0.271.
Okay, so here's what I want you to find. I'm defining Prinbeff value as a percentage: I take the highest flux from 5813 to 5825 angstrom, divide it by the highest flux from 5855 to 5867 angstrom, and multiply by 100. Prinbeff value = 106.9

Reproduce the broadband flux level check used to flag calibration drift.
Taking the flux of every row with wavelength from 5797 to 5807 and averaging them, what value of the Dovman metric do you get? 10.2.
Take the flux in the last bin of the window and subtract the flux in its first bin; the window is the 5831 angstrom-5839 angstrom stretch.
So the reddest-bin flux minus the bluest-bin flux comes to 0.1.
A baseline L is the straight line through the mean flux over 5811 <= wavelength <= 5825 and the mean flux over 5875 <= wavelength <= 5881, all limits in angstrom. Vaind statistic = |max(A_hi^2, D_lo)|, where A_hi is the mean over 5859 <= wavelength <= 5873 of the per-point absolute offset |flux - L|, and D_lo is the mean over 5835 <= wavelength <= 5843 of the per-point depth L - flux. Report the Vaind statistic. 0.022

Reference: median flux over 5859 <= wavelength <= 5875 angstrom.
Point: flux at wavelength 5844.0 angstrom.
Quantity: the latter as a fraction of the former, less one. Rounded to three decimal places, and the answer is 0.054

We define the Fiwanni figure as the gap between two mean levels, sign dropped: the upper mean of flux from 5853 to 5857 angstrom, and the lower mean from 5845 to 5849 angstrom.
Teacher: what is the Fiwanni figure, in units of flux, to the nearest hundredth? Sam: 0.34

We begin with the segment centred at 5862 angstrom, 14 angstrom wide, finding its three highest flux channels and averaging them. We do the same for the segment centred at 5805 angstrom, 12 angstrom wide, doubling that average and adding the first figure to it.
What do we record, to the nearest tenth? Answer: 30.6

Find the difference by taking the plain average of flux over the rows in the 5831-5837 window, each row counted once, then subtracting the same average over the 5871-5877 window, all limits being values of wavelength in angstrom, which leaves 0.46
